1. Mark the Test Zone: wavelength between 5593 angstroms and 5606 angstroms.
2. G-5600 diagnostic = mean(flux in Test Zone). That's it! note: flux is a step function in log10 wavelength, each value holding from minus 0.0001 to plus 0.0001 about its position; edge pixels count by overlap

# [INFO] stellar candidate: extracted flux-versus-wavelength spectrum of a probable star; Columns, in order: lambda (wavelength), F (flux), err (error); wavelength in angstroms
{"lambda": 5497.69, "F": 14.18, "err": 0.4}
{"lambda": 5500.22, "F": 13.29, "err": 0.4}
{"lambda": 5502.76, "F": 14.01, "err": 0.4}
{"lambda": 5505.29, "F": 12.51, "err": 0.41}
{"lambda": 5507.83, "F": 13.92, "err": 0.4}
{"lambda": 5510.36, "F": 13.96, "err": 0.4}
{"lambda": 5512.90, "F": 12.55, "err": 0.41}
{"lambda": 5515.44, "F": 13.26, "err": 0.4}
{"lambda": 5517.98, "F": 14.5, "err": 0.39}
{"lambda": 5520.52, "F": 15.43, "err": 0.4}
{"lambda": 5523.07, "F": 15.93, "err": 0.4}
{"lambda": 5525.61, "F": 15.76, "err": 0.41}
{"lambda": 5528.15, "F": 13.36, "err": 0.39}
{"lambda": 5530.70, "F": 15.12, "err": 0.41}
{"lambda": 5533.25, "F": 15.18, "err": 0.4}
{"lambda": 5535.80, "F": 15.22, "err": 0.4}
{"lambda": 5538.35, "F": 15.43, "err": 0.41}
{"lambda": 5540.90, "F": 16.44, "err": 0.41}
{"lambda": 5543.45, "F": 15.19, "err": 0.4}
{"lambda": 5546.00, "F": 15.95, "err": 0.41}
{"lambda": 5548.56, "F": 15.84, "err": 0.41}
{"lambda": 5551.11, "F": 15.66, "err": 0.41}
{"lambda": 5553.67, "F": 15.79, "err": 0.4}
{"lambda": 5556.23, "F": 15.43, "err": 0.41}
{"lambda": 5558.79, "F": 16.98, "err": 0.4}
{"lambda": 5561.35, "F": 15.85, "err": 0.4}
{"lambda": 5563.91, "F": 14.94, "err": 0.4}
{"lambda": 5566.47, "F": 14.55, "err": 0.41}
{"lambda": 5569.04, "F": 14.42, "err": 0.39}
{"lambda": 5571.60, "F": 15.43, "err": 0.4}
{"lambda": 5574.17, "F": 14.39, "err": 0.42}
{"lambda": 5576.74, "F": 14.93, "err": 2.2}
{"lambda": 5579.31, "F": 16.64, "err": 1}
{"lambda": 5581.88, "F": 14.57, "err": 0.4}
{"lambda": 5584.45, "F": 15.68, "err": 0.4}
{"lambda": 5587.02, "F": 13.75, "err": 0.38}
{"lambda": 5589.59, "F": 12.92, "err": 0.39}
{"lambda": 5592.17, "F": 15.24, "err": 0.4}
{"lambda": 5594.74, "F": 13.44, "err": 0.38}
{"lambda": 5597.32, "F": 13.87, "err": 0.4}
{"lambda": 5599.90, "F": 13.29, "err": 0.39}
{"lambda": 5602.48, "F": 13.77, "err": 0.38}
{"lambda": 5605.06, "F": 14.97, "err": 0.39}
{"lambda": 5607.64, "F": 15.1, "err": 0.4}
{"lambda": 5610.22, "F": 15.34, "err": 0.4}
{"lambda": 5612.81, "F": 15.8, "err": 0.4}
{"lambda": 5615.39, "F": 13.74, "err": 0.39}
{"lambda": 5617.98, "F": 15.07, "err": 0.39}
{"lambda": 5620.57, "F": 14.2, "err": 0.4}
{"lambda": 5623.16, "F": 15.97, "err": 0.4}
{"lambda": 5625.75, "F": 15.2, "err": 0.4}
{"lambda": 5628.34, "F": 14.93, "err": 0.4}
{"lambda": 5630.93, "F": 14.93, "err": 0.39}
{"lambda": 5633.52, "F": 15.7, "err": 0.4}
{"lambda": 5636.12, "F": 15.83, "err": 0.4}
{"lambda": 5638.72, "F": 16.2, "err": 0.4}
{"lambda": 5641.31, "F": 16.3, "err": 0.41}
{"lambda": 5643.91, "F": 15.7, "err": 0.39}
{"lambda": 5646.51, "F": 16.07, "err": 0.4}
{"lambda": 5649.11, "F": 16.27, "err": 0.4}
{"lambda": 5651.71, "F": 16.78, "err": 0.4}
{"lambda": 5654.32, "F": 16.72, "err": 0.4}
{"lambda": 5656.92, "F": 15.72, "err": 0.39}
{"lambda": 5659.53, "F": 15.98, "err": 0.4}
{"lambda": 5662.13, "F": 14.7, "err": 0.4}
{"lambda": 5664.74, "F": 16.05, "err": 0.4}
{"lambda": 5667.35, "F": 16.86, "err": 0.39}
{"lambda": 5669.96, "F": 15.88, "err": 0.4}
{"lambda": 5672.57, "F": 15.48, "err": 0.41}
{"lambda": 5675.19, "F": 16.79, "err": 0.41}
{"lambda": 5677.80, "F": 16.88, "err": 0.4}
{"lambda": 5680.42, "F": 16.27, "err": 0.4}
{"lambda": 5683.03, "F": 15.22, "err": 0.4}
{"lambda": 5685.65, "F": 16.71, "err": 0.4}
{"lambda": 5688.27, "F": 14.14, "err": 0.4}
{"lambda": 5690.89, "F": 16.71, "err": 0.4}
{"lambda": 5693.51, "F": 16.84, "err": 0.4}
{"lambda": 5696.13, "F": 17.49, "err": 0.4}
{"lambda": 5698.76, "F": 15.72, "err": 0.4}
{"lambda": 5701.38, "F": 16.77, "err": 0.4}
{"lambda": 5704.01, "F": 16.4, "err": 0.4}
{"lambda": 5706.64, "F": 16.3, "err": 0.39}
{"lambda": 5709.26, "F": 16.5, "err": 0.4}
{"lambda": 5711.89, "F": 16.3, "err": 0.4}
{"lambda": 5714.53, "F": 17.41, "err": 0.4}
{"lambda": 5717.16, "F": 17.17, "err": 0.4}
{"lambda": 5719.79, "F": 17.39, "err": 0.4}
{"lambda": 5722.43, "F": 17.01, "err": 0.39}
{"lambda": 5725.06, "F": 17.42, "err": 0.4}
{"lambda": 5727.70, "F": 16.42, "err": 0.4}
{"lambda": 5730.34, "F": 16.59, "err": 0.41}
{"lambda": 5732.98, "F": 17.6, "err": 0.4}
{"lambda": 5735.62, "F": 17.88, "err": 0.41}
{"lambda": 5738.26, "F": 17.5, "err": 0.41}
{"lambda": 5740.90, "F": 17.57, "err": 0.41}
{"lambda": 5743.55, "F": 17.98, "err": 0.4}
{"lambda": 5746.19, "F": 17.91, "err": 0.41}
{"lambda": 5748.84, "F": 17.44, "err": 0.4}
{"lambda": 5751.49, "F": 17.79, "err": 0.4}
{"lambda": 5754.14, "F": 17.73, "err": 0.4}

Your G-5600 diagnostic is 13.9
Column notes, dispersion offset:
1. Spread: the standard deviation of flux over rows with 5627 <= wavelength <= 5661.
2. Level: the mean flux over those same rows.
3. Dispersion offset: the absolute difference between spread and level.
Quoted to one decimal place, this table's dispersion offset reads 15.4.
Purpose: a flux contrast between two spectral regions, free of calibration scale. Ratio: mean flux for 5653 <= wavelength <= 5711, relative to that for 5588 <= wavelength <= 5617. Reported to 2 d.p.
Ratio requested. 1.13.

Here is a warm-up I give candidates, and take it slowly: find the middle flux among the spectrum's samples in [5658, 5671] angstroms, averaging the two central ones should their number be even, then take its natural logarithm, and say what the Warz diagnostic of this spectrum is 2.77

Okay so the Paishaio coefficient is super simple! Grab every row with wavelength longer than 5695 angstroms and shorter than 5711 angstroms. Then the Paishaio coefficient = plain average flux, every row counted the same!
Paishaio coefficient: 16.5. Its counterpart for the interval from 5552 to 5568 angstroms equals 15.6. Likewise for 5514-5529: 14.7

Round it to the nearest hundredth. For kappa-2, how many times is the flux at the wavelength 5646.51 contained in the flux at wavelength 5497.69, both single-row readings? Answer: 0.88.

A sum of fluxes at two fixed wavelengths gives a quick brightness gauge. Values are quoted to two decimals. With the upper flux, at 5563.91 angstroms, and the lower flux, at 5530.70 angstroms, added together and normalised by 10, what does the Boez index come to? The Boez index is 3.01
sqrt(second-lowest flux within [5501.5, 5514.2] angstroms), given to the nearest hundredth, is 3.54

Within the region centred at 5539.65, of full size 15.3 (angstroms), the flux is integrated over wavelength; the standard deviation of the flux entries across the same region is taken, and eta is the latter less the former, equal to -238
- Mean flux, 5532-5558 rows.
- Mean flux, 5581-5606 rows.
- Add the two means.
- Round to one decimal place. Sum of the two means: 29.8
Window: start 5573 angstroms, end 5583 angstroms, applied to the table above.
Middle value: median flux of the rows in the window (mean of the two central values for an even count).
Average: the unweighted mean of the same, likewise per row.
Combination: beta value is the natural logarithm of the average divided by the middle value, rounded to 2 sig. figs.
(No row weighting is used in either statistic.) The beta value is 0.026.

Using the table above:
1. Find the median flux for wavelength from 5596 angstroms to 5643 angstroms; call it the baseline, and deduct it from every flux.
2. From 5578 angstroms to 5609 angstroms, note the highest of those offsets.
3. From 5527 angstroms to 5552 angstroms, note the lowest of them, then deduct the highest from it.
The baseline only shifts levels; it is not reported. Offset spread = -3.3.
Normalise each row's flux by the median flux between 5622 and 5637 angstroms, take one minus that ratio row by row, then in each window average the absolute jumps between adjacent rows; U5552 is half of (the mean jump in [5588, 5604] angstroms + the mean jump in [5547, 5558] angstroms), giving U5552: 0.044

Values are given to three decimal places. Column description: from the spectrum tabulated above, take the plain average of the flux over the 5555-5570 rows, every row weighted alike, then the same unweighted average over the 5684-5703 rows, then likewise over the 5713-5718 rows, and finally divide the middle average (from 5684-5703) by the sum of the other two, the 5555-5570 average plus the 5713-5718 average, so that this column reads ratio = 0.500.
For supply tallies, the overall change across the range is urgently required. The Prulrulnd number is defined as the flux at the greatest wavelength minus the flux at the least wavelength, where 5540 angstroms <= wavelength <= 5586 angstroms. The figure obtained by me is -0.76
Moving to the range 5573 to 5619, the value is 0.68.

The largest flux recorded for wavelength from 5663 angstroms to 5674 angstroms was 16.86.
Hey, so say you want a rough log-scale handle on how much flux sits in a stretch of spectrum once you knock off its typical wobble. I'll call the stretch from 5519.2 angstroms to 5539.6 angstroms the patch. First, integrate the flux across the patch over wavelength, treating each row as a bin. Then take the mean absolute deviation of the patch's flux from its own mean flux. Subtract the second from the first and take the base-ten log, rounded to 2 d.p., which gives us 2.49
